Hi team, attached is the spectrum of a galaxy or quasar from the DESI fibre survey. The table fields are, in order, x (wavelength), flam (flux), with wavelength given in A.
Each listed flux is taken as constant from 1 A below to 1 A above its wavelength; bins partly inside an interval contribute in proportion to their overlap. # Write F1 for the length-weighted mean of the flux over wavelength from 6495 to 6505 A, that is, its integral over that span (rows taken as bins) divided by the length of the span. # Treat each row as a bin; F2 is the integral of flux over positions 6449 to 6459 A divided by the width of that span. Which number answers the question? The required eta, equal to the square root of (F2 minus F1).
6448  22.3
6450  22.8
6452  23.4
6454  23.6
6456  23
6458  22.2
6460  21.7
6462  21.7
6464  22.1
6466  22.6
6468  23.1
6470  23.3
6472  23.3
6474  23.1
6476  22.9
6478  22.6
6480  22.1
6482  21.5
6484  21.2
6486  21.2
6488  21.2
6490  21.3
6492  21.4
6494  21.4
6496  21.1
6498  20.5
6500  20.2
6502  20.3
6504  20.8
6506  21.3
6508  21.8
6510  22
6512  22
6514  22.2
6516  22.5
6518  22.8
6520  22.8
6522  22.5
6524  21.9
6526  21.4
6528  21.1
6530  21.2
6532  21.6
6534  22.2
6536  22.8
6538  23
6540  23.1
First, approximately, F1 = 20.6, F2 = 23.0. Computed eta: 1.6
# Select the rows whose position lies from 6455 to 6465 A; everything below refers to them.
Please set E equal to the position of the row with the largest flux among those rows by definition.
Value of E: 6456 A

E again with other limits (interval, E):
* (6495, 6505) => 6496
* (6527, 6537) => 6536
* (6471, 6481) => 6472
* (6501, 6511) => 6510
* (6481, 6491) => 6482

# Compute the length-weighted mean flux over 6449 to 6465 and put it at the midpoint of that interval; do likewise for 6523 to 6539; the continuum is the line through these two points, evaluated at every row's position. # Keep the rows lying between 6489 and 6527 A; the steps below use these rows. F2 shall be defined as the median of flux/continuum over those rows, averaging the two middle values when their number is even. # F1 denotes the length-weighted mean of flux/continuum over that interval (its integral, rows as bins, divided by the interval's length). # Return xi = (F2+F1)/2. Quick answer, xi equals 0.98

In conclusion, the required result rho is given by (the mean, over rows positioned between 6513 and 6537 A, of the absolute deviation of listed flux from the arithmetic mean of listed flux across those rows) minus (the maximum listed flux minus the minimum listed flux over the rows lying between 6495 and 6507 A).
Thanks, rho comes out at -0.6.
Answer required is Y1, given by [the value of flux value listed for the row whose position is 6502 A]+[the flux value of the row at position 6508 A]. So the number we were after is 42.1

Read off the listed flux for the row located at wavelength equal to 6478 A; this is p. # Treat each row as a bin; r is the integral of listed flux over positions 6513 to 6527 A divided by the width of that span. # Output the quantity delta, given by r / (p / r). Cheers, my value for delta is 22.0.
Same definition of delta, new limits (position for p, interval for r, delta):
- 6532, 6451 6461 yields 24.0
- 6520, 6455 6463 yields 21.5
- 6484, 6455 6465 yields 23.1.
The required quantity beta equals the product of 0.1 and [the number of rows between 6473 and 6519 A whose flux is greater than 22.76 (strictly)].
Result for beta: 0.30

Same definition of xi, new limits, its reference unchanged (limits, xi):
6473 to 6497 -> 0.97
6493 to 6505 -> 0.93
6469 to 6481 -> 1.02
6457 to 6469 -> 0.99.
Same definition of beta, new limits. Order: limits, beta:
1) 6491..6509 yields 0.00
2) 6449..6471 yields 0.60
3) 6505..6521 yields 0.20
